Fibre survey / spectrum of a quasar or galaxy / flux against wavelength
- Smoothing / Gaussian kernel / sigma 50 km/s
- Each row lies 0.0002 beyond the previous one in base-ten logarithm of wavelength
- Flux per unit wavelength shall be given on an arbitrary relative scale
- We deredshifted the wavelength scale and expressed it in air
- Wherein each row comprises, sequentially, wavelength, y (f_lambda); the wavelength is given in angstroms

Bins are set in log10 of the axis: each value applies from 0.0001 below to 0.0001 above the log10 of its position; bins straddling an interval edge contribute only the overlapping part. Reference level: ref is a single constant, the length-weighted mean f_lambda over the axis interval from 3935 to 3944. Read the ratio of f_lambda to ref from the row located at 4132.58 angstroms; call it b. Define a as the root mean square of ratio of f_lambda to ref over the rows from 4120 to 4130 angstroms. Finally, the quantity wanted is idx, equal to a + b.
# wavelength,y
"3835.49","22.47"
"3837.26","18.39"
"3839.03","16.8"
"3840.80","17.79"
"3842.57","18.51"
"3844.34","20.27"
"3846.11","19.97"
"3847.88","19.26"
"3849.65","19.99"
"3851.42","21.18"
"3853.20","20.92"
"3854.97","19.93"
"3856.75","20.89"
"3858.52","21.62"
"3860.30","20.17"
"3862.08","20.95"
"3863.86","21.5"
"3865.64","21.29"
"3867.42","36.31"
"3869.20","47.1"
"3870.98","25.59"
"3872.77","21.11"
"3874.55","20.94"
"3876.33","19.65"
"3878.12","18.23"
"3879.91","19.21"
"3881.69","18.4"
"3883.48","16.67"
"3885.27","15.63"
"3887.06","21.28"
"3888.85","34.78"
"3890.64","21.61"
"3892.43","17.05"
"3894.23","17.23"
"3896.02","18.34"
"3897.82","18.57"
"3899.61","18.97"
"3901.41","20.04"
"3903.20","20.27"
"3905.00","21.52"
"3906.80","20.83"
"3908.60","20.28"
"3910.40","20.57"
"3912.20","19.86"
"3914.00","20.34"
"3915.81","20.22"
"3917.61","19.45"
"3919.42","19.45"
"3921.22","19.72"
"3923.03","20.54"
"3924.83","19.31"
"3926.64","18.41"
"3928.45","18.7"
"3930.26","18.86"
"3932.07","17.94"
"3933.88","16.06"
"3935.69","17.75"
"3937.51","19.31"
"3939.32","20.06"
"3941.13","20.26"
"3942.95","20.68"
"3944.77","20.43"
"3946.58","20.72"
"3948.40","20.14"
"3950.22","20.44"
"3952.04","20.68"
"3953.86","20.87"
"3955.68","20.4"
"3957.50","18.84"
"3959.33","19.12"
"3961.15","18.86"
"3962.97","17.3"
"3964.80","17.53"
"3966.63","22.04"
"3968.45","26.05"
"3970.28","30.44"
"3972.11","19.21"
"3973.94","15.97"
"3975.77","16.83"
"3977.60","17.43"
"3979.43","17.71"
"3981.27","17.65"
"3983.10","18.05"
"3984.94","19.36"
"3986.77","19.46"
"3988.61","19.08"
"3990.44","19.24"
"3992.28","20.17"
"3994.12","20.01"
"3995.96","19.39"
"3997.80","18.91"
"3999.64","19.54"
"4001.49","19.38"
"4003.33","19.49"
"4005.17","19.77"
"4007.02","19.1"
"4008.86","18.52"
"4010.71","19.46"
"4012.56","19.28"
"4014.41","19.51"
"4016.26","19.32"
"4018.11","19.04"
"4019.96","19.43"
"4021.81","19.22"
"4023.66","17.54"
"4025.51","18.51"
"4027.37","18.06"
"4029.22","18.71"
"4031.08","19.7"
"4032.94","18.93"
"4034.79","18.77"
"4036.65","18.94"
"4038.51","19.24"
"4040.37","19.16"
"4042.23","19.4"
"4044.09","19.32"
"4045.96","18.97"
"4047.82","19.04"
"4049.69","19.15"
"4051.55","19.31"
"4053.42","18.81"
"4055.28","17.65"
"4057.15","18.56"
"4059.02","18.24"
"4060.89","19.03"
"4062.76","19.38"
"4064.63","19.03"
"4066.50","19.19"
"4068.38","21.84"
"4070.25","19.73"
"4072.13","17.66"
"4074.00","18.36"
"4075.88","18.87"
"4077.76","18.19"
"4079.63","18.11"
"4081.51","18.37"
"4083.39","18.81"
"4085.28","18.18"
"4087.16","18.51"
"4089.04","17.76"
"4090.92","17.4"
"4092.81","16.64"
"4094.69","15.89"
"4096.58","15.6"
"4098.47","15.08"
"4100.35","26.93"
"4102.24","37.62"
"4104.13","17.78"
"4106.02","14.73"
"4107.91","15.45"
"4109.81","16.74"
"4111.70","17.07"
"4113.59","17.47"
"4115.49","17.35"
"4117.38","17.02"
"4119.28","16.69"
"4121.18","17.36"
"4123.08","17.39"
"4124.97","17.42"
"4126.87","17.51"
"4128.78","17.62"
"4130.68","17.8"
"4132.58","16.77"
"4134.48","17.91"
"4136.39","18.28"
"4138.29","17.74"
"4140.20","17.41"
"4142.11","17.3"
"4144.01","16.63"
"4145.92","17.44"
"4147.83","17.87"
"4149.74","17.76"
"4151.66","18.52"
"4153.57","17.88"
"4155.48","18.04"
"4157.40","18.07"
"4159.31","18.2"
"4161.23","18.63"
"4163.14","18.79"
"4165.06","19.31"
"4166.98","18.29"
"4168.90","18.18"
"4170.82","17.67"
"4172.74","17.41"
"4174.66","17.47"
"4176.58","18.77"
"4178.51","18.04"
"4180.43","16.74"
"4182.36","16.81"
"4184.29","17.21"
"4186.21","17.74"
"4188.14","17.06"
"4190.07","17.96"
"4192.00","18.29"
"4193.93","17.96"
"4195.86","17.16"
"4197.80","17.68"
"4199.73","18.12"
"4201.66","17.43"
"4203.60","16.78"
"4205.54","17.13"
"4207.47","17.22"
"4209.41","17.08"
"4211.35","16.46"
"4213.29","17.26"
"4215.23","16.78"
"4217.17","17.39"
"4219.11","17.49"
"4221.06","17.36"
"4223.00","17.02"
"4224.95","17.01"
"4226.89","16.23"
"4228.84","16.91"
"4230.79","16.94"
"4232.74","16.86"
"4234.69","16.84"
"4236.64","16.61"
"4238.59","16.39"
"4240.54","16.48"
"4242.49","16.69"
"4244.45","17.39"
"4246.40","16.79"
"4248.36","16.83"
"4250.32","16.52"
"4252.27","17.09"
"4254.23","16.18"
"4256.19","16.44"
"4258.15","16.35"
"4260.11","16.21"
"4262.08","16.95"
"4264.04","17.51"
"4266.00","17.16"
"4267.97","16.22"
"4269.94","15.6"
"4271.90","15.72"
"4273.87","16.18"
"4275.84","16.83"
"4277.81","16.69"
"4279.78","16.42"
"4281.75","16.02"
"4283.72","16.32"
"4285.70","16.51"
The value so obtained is 1.74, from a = 0.89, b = 0.85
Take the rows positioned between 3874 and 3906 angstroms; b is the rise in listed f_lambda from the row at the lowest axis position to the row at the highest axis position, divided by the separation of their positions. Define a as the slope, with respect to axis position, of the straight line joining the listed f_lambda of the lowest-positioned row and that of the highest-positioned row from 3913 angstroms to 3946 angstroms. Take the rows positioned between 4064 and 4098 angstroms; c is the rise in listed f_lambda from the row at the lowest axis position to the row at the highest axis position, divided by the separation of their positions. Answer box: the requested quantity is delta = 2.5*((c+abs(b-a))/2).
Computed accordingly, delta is -0.11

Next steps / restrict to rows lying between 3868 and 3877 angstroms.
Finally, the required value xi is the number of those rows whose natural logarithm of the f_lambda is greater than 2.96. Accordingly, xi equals 5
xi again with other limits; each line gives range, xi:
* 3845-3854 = 4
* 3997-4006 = 4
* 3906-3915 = 5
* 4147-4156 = 0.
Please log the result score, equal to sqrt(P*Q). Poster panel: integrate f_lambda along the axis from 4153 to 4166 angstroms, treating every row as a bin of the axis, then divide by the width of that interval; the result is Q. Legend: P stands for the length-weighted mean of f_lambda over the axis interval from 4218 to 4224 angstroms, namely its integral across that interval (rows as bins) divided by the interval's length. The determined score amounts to 17.85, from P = 17.3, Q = 18.44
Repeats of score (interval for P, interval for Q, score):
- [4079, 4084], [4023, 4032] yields 18.48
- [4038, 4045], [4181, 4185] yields 18.08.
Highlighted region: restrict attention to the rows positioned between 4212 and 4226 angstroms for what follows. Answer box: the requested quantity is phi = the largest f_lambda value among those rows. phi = 17.49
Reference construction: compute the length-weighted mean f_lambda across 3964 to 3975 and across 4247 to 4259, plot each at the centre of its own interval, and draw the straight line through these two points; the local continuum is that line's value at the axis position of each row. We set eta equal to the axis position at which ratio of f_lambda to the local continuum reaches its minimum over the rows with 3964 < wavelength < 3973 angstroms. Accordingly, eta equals 3964.80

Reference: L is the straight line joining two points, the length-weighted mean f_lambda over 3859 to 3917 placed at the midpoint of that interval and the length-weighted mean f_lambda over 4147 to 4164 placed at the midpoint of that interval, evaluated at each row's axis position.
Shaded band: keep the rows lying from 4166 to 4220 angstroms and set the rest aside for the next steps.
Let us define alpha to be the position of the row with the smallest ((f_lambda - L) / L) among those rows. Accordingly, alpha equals 4180.43 angstroms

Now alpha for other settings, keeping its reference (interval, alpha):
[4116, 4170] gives 4119.28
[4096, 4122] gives 4106.02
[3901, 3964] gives 3933.88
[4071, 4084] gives 4072.13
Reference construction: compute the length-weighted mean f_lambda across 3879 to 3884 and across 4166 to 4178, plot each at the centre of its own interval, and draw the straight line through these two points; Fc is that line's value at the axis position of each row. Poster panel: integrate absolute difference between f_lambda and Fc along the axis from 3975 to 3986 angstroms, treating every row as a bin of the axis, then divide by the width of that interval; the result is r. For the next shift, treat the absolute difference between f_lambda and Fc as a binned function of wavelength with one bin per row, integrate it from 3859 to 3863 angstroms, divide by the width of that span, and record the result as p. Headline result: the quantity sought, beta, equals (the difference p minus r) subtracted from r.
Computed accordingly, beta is -1.1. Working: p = 2.4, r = 0.7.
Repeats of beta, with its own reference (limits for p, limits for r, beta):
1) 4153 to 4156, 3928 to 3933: 0.9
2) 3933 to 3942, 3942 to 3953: 3.2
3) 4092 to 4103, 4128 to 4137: -5.2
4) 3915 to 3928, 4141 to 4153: -0.2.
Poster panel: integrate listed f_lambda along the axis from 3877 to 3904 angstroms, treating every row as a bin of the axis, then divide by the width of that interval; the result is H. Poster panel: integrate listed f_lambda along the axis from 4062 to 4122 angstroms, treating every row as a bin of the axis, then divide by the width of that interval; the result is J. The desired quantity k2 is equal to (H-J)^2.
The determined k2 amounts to 1.4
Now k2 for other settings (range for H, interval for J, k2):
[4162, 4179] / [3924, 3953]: 1.3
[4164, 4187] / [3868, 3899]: 17.2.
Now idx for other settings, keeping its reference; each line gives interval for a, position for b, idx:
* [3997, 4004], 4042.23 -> 1.97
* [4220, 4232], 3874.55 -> 1.93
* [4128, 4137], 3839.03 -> 1.75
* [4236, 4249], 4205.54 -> 1.72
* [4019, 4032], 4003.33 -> 1.95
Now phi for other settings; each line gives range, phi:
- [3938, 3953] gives 20.72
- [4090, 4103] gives 37.62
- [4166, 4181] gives 18.77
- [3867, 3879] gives 47.1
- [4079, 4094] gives 18.81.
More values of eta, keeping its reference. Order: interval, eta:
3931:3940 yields 3933.88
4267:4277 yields 4269.94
